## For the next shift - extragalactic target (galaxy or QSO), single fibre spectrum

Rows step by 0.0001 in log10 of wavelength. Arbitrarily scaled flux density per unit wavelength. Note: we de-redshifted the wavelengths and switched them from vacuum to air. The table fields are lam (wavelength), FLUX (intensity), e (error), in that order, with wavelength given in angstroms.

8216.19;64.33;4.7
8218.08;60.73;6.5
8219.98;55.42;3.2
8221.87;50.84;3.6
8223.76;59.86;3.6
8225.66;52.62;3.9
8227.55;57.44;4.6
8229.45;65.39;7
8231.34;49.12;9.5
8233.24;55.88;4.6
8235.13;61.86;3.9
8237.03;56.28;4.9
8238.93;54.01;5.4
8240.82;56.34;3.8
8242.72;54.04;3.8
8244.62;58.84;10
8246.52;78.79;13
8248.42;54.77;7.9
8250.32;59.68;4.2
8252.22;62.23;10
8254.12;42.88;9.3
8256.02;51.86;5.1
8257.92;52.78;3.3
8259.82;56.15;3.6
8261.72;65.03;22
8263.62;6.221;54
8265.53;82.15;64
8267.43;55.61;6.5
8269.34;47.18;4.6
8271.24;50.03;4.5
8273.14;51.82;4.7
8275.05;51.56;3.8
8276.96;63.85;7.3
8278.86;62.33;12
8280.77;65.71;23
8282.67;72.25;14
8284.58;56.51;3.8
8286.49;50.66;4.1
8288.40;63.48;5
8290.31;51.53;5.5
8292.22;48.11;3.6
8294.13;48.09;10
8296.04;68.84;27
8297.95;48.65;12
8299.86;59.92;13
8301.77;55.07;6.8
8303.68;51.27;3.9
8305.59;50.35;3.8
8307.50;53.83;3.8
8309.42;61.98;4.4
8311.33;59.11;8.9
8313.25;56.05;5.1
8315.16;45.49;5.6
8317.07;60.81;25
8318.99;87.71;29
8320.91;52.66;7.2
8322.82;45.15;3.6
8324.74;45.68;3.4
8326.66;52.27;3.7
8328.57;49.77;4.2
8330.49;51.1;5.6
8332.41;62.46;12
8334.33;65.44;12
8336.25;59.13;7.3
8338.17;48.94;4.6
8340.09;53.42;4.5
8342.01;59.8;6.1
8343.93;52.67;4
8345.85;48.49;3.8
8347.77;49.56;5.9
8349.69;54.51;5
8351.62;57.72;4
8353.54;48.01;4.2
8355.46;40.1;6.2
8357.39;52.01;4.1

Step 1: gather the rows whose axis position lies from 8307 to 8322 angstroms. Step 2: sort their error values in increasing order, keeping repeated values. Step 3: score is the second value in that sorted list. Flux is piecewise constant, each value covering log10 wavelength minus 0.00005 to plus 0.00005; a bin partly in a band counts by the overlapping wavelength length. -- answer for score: 4.40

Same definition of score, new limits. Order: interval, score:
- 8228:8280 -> 3.60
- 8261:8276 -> 4.50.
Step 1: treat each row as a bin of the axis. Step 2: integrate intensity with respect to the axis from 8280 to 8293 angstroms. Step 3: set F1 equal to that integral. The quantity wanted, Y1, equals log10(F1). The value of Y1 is 2.88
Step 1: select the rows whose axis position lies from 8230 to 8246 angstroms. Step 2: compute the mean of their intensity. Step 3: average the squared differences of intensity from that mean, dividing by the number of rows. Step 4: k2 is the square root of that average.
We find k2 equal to 3.5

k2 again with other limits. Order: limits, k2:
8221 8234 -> 5.2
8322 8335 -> 7.3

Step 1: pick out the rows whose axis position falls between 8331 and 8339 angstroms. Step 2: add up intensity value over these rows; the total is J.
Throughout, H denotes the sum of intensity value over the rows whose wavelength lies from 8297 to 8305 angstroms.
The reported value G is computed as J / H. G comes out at 1.10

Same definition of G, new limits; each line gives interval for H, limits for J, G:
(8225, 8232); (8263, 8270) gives 0.85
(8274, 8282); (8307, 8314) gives 0.95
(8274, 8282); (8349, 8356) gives 0.82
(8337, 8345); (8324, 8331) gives 0.93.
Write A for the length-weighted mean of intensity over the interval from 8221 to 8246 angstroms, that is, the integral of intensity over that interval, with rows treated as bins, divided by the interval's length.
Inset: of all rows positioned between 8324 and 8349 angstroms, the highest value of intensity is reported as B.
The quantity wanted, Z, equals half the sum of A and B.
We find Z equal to 61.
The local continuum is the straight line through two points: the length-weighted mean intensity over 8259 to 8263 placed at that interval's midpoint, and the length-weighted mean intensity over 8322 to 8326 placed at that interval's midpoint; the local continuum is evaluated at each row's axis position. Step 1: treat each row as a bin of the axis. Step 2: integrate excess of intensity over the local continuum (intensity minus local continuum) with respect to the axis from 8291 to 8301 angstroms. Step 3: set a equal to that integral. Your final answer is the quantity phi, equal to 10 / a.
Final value 0.24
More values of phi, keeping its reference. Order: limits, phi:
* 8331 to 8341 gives 0.07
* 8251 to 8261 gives -0.29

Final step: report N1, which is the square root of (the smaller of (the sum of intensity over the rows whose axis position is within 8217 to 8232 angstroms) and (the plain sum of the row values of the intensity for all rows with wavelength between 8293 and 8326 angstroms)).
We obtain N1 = 21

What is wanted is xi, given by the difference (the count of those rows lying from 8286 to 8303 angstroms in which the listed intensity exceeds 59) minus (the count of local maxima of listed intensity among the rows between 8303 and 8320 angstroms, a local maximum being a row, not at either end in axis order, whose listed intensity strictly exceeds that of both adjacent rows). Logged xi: 2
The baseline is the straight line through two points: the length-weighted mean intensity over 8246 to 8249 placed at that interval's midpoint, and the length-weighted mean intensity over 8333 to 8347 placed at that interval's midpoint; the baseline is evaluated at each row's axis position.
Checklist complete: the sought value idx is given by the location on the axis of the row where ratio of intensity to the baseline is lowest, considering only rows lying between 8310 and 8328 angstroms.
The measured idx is 8315.16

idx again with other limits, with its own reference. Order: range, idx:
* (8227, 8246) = 8231.34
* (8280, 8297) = 8292.22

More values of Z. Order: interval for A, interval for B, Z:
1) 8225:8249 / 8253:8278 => 70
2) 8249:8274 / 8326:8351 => 59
